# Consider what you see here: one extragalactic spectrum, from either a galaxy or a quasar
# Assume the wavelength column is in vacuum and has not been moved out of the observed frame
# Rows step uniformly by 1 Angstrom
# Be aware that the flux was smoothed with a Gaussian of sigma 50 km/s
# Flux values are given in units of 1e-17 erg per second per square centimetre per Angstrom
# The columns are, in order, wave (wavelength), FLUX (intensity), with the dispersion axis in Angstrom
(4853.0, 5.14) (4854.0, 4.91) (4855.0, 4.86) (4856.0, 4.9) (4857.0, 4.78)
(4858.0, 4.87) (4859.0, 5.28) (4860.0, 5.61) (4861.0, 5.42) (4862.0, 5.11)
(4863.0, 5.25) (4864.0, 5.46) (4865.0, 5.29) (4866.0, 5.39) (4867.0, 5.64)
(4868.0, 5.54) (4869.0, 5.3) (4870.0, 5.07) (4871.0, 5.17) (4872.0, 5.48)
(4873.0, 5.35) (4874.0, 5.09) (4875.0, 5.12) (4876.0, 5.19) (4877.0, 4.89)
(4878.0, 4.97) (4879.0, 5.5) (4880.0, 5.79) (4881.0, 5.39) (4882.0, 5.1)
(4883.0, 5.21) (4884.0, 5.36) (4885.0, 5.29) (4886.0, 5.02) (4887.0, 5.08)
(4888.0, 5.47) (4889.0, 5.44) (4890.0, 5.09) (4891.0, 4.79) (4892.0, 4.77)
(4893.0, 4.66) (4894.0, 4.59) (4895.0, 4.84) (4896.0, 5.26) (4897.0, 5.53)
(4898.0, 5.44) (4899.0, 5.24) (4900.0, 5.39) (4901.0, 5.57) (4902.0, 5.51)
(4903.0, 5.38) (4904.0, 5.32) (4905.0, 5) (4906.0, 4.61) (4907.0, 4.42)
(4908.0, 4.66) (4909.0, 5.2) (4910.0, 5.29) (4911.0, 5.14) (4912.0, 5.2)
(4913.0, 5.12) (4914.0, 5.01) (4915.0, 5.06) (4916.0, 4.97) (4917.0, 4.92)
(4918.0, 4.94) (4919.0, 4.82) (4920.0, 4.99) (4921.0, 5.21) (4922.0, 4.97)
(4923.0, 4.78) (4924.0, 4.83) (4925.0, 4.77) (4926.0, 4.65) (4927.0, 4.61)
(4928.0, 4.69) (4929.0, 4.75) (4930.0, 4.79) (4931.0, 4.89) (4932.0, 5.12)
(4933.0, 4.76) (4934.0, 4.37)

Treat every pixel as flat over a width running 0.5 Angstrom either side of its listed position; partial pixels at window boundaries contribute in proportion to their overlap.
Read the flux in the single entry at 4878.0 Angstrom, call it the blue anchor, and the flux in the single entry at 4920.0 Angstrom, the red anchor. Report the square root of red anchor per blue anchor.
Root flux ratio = 1.00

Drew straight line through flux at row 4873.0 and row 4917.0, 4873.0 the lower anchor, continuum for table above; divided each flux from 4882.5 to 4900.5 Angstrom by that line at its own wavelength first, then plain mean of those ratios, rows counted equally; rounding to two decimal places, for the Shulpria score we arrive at 0.99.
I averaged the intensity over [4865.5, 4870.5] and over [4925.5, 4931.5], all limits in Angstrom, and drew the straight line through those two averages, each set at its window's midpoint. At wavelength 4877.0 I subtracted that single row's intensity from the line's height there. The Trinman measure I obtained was 0.4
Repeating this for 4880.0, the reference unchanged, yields -0.5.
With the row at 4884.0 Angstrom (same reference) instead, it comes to -0.1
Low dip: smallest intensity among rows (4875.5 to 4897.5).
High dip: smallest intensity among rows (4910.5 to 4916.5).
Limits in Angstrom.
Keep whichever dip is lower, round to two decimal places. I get 4.59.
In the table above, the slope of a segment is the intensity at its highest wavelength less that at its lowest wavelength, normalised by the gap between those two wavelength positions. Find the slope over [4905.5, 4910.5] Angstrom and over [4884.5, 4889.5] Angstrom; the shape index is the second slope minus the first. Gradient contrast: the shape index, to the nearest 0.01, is -0.13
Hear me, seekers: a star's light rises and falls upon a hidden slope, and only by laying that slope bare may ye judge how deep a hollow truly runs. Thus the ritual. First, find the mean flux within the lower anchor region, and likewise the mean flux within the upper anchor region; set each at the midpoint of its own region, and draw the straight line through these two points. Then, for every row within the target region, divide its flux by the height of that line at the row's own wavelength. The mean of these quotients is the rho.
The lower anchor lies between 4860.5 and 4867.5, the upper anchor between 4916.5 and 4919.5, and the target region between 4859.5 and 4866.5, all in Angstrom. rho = 1.00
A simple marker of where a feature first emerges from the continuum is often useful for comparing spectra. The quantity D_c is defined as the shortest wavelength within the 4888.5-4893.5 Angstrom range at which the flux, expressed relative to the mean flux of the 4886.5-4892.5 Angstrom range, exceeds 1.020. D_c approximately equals 4889.0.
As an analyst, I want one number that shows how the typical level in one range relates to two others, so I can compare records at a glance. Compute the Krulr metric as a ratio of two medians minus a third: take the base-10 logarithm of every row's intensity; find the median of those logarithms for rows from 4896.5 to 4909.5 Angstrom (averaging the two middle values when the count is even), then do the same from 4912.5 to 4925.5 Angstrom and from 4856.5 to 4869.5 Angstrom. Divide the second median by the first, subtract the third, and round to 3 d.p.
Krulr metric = 0.235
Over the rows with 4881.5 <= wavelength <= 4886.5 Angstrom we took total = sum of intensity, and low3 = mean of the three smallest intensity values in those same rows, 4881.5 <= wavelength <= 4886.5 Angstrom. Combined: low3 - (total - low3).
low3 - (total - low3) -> -16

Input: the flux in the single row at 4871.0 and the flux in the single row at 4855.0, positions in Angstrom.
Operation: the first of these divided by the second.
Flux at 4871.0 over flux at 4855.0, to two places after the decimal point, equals 1.06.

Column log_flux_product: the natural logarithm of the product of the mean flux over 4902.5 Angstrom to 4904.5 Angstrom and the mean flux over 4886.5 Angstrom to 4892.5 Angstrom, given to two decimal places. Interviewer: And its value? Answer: 3.31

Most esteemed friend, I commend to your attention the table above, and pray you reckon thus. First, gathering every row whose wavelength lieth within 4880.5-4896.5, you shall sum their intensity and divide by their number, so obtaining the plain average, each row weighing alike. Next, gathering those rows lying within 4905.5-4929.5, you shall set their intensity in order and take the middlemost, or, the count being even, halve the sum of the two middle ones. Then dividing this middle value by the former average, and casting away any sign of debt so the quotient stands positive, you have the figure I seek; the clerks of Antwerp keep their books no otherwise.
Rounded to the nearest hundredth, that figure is 0.97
